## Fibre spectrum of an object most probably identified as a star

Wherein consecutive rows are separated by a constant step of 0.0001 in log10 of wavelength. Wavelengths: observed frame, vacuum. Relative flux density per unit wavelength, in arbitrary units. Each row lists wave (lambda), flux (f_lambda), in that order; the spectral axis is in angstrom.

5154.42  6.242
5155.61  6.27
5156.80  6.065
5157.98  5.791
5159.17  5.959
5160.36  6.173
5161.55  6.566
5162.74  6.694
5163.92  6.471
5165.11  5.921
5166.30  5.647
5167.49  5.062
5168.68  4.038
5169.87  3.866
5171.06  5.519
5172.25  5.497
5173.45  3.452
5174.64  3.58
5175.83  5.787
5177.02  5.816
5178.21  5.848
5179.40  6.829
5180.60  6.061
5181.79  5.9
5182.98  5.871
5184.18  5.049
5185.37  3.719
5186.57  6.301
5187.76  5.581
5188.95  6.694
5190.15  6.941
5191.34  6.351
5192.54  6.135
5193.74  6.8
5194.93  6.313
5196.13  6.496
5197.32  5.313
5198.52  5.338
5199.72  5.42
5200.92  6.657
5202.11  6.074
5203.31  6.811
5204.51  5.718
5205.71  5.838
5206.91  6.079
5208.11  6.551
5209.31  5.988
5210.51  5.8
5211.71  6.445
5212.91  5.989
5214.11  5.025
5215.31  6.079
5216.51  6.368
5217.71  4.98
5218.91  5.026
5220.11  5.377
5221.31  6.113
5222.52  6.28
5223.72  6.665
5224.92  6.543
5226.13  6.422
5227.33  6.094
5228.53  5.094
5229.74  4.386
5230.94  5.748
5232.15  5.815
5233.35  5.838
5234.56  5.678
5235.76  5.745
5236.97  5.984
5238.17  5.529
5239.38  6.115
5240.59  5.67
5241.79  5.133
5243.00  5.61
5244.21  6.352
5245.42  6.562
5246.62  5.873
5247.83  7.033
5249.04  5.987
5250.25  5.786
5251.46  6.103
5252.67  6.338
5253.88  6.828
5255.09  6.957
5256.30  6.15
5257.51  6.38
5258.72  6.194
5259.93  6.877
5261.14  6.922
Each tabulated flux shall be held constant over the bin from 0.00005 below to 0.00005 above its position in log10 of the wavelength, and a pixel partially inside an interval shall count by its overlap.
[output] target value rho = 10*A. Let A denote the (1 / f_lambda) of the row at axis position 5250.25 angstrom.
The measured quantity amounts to 1.73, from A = 0.173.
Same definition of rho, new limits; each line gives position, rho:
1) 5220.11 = 1.86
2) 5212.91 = 1.67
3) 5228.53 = 1.96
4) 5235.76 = 1.74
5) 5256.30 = 1.63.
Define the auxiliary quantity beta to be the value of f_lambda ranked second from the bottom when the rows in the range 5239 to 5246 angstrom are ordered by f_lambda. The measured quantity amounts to 5.61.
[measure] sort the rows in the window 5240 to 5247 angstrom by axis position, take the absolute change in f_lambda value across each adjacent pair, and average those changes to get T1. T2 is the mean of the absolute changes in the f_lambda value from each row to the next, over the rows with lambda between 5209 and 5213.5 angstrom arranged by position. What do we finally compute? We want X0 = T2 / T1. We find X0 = 0.81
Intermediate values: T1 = 0.53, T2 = 0.43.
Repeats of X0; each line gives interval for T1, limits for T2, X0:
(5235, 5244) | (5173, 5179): 1.31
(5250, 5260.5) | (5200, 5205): 2.09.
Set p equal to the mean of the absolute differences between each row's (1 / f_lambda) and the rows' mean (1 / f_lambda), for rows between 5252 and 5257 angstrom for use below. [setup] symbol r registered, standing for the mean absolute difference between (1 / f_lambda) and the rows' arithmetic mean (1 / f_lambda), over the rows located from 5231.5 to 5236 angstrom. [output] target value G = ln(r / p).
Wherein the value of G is -1.5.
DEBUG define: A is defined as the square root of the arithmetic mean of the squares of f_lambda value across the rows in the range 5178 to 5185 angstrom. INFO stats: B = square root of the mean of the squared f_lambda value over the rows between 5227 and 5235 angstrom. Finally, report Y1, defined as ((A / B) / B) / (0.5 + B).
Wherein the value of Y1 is 0.032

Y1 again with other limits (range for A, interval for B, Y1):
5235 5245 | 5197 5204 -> 0.025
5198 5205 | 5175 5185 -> 0.027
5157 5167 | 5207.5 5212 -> 0.024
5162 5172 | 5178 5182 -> 0.022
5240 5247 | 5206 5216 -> 0.025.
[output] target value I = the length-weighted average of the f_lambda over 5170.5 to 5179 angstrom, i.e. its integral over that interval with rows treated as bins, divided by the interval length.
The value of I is 5.11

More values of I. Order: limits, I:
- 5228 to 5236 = 5.46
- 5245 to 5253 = 6.23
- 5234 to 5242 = 5.73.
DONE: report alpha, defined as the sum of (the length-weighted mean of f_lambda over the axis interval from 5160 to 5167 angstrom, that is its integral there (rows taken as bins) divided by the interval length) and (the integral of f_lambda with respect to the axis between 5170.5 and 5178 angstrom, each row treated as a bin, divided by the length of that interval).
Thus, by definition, 11.2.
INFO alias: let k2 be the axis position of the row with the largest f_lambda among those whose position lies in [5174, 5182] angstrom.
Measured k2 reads 5179.40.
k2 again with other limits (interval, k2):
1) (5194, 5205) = 5203.31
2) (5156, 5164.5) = 5162.74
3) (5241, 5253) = 5247.83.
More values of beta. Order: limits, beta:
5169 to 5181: 3.58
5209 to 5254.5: 4.98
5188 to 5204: 5.338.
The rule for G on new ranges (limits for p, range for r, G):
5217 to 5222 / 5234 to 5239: -1.2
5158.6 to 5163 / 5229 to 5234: 1.1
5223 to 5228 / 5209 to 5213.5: 0.2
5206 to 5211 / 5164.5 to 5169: 1.5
